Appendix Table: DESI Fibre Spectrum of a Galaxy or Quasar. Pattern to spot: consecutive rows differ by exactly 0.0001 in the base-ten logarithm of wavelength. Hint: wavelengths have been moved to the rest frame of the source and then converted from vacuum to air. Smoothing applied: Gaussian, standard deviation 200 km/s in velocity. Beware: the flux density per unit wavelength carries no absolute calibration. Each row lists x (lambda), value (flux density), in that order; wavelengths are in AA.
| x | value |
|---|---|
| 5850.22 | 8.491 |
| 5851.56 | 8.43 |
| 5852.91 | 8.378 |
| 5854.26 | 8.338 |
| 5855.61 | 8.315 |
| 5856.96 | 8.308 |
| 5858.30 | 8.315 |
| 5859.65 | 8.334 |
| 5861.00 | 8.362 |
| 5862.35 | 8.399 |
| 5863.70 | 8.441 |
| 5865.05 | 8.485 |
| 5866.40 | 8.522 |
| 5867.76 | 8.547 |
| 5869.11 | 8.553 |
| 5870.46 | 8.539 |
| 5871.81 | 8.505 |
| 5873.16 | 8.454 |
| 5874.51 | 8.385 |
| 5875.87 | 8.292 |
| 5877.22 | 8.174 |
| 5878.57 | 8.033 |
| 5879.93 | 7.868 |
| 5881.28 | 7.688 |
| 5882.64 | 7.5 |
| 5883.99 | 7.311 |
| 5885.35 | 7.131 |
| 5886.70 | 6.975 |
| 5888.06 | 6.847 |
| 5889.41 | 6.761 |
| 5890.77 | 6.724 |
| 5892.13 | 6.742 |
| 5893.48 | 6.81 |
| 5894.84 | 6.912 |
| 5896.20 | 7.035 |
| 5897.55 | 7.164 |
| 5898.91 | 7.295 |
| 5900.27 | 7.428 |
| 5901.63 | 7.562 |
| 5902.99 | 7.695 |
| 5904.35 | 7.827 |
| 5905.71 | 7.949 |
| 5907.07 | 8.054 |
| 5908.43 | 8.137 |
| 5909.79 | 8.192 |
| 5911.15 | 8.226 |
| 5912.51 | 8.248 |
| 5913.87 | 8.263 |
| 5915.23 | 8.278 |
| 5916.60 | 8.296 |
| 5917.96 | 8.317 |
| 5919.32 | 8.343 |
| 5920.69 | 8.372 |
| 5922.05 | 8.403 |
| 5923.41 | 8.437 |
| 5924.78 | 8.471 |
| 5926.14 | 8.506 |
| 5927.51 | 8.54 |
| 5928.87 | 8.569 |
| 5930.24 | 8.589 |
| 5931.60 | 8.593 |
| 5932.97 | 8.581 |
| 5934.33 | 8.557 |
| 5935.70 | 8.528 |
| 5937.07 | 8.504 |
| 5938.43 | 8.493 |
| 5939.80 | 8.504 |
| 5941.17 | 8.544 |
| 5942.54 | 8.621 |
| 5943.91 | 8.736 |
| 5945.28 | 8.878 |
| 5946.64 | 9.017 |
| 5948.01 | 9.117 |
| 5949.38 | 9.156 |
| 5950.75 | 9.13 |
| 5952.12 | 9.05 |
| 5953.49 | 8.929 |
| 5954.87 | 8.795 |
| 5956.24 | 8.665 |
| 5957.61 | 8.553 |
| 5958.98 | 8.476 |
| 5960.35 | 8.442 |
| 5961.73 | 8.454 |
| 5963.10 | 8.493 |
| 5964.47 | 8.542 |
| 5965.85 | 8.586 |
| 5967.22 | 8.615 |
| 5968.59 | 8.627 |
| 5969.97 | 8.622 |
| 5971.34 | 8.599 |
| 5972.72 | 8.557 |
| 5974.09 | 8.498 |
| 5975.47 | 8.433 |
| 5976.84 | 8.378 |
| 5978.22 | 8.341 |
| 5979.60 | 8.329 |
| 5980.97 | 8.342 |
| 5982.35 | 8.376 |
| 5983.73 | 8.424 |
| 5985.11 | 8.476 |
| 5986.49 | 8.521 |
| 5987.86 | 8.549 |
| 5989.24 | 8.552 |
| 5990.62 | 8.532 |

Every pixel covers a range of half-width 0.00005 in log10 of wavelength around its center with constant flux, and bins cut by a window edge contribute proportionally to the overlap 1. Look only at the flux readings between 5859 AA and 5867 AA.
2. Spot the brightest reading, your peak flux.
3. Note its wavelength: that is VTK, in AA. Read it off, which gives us 5866.40 AA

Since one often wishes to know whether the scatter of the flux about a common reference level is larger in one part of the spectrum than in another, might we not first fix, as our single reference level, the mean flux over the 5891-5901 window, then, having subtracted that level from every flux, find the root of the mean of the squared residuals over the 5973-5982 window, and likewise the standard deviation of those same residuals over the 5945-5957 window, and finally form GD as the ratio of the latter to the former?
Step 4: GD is 0.12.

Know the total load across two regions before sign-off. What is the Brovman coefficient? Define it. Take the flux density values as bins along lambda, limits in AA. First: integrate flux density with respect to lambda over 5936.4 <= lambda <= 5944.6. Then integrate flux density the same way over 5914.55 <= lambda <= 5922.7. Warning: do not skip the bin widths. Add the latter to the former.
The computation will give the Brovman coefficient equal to 138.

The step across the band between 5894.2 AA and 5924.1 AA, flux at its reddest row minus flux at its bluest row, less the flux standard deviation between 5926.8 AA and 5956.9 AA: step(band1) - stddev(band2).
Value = 1.3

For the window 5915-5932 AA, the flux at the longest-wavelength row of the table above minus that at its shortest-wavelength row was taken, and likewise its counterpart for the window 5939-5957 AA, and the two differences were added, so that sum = 0.5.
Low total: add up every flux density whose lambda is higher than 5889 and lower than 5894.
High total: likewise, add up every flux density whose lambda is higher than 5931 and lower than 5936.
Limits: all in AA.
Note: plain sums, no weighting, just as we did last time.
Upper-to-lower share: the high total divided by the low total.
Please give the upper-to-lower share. 1.27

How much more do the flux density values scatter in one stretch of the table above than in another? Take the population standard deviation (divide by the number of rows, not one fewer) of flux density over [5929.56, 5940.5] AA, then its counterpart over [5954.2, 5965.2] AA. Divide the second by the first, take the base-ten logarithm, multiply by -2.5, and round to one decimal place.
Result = -1.2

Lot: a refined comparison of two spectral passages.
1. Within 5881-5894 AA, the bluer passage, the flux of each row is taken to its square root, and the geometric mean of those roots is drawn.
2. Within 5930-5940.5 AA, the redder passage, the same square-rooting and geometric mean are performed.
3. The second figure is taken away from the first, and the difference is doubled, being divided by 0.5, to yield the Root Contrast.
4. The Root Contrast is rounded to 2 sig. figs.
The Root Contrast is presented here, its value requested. -0.54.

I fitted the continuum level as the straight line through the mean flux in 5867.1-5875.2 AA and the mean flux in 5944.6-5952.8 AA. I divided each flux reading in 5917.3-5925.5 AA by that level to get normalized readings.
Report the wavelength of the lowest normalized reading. 5917.96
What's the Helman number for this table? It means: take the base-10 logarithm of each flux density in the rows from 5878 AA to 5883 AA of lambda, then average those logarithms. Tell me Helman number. 0.890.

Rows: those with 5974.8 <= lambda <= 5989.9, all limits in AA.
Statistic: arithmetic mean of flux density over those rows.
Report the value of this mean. 8.43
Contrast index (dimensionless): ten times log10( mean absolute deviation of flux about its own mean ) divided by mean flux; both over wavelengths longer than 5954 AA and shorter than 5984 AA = -1.2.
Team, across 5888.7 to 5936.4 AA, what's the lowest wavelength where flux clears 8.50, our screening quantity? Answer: 5926.14 AA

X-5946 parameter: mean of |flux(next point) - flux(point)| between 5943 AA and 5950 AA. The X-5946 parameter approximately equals 0.105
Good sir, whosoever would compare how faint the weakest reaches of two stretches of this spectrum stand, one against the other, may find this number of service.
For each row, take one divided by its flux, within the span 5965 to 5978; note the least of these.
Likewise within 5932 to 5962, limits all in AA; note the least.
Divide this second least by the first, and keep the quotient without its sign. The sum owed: 0.94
